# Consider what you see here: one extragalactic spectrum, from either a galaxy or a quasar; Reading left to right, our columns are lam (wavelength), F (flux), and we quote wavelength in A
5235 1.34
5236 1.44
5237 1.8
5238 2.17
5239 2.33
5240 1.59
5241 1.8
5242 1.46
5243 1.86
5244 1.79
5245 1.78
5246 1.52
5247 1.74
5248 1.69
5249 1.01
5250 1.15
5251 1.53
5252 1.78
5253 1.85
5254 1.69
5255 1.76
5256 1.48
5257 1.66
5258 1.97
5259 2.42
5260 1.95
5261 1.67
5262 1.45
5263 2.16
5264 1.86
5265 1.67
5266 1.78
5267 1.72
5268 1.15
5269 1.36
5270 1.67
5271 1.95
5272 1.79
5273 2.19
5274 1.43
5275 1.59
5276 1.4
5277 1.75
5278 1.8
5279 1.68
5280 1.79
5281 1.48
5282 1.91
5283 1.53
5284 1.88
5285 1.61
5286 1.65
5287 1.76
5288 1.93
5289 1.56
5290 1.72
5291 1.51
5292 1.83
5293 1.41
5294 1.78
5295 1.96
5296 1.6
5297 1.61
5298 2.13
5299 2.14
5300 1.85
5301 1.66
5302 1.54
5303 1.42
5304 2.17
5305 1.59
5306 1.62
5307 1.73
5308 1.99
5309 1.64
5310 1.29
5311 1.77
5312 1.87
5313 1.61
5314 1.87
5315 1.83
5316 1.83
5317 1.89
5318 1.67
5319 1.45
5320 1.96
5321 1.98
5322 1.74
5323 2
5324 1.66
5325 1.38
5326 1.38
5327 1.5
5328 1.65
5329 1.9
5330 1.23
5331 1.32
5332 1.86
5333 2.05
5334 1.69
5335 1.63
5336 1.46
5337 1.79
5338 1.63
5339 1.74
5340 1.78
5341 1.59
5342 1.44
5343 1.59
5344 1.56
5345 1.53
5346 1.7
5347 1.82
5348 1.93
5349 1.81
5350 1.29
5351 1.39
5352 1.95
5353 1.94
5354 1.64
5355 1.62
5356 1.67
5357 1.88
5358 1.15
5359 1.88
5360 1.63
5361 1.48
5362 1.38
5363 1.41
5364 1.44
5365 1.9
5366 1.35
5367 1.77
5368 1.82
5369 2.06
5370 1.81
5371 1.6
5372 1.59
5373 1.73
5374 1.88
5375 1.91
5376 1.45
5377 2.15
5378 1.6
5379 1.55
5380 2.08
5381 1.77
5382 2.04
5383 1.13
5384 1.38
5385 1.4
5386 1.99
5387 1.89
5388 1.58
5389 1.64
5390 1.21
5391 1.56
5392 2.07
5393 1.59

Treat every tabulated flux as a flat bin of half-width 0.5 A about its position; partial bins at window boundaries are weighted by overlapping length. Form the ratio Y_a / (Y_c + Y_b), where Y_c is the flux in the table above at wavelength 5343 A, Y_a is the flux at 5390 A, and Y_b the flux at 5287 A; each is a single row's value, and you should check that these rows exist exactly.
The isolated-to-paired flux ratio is 0.36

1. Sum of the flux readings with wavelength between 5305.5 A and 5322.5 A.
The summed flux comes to 29.7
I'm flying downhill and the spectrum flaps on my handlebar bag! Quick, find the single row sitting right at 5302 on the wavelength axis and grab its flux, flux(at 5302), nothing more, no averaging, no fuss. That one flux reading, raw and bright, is 1.54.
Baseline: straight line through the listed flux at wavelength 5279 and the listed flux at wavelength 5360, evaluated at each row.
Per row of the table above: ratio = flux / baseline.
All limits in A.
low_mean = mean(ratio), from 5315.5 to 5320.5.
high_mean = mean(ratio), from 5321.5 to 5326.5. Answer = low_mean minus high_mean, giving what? 0.08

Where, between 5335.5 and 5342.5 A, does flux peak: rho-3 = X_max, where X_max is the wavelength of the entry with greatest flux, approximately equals 5337 A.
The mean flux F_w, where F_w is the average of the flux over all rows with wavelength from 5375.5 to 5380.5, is 1.77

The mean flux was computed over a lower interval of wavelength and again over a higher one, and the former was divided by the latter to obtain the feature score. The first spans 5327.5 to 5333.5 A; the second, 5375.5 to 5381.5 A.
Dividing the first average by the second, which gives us 0.94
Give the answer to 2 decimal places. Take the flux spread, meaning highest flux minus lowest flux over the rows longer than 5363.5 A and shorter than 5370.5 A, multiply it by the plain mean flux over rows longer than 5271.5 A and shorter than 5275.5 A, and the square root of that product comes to 1.11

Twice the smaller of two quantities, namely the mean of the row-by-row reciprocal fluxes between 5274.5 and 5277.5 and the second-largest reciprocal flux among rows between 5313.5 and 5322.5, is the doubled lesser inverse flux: 1.20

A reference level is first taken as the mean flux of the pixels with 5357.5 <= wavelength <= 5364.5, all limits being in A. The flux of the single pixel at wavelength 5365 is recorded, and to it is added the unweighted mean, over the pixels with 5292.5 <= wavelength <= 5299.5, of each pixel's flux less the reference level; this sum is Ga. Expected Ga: 2.22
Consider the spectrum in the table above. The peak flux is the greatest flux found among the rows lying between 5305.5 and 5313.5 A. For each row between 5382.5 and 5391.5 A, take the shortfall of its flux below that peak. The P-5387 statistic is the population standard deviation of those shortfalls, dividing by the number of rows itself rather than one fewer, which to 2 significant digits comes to 0.27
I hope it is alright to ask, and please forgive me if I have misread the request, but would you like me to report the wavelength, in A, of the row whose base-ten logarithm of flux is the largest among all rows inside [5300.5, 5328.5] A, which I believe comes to 5304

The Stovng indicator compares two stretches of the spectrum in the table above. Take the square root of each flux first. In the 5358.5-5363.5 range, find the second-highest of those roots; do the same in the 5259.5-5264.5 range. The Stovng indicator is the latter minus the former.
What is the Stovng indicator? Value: 0.12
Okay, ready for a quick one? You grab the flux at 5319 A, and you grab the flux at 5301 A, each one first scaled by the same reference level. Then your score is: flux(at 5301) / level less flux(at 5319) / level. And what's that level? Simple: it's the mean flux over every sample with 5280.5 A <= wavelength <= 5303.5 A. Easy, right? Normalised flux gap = 0.12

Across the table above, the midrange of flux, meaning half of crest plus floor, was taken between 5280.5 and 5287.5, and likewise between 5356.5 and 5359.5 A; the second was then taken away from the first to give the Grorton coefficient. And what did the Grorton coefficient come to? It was 0.18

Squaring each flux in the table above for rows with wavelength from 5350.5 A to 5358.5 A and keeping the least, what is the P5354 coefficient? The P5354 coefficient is 1.3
